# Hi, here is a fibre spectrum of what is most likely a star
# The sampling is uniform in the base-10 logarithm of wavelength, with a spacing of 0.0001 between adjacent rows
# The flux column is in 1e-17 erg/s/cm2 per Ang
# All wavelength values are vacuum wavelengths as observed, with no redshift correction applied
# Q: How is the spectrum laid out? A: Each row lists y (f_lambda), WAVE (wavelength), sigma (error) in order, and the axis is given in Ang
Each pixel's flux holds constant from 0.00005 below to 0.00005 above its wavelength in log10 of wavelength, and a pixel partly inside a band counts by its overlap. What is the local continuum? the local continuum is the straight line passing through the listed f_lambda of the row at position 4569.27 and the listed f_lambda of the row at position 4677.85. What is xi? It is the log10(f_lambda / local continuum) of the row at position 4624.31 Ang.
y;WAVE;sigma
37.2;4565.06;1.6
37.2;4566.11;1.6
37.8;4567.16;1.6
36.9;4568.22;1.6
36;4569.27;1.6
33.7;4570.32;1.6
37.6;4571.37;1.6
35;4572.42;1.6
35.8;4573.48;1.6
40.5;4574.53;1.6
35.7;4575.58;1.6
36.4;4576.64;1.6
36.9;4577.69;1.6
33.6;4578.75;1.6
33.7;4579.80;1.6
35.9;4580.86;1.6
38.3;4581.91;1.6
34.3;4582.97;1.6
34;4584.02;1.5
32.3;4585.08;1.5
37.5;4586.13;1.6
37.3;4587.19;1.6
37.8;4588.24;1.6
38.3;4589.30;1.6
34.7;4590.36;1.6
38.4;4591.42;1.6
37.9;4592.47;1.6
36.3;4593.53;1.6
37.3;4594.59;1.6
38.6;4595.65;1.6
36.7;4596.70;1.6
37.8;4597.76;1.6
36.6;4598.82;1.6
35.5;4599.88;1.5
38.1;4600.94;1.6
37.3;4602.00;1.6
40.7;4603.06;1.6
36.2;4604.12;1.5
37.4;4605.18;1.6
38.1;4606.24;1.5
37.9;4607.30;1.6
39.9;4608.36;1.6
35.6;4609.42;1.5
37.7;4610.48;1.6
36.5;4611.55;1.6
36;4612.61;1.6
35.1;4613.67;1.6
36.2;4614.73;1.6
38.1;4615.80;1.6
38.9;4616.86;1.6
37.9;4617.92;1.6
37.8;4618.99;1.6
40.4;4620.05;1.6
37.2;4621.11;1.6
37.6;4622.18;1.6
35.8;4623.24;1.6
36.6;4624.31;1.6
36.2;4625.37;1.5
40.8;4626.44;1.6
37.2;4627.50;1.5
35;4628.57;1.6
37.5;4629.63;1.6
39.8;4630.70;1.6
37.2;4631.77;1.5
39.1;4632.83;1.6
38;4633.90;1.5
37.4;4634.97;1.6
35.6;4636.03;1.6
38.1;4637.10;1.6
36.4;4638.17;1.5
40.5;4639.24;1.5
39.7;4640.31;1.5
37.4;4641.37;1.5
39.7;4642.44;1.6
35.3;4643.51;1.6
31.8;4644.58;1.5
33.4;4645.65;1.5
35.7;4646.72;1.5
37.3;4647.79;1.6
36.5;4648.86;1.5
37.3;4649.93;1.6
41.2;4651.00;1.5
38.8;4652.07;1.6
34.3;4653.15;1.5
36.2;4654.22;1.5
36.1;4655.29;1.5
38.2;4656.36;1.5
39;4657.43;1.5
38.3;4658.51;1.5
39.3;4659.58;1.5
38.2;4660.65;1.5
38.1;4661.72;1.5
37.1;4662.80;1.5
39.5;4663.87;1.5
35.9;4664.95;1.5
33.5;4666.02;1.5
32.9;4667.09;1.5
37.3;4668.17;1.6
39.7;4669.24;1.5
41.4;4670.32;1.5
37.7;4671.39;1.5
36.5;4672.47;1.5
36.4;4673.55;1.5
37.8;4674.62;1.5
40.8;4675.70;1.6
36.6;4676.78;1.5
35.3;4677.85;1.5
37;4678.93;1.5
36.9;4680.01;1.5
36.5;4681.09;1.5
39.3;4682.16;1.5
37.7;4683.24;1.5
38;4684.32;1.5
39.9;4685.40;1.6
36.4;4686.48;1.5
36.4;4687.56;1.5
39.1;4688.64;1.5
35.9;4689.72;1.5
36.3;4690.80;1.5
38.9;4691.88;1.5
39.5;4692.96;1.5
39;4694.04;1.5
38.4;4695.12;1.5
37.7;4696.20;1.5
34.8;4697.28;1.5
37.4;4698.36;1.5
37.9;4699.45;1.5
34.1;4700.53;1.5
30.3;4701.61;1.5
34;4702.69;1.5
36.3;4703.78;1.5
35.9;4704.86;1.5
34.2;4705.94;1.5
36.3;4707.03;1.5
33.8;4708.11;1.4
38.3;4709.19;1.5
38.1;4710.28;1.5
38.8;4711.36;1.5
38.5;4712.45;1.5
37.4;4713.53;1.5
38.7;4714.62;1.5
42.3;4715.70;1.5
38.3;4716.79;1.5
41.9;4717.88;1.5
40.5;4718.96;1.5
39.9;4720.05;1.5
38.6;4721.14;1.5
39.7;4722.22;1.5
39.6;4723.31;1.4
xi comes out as 0.011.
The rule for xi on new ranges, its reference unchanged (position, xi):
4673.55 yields 0.013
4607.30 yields 0.025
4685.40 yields 0.054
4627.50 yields 0.019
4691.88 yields 0.043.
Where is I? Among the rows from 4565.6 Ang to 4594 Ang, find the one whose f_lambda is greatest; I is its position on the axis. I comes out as 4574.53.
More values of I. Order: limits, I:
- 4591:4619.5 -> 4603.06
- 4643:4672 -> 4670.32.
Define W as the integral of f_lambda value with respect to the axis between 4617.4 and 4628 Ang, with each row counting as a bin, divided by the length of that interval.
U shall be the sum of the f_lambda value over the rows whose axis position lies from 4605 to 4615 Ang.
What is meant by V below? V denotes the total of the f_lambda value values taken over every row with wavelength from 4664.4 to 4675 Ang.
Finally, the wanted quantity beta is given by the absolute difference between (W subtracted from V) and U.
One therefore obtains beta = 39.1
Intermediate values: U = 370.4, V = 369.1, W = 37.8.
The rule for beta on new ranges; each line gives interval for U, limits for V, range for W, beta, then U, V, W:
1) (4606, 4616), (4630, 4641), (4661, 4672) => 26.6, 371.1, 381.8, 37.3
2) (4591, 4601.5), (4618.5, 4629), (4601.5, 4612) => 36.3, 373.2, 374.6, 37.7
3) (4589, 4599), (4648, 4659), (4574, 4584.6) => 32.6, 372.6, 375.9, 35.9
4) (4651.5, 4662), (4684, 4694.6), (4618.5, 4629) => 34.6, 376.5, 379.4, 37.5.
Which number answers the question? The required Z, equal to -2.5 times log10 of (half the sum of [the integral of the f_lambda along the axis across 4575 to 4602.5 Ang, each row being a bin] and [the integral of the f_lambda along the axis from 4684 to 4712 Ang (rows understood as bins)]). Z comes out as -7.517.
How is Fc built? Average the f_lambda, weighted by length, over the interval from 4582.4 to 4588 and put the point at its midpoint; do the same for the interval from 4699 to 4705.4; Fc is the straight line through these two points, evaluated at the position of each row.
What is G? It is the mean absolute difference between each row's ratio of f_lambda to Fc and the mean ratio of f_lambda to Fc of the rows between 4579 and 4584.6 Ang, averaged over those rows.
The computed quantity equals 0.042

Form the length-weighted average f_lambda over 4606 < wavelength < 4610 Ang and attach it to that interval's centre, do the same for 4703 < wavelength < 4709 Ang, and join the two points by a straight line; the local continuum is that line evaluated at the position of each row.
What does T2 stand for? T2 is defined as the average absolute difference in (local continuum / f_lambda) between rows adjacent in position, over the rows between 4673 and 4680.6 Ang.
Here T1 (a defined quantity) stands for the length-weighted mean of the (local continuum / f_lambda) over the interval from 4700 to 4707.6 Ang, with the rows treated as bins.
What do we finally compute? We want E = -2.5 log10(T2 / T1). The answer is 3.3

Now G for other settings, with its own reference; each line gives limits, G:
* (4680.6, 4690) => 0.035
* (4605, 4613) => 0.029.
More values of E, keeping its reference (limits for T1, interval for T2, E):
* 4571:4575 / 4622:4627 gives 3.3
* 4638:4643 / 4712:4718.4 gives 3.0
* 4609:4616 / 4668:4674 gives 3.5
